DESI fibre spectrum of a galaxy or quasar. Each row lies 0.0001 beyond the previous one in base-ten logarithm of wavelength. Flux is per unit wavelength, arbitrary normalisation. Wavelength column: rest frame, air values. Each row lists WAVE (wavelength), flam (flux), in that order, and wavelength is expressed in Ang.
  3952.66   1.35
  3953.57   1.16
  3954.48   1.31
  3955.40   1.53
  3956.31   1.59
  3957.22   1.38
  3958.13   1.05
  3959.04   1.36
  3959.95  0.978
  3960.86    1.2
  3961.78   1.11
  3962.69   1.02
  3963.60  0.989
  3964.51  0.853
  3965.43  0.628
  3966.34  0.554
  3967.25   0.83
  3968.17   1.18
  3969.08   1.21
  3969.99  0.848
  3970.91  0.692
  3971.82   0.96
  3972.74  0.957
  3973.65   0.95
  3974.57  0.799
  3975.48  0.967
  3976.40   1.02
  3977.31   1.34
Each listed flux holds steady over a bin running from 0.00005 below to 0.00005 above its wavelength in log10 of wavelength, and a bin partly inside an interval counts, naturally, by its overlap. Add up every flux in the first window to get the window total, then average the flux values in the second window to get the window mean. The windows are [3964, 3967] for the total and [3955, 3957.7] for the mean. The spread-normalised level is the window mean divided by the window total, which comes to 0.74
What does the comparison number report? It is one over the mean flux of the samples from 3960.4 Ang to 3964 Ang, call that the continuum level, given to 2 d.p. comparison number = 0.93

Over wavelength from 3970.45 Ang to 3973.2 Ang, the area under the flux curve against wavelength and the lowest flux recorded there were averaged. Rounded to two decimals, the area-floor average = 1.54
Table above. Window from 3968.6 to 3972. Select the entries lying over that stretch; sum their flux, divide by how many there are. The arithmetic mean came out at 0.93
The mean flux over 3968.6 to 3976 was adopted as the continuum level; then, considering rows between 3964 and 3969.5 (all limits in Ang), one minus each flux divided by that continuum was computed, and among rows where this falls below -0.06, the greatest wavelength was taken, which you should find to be 3969.08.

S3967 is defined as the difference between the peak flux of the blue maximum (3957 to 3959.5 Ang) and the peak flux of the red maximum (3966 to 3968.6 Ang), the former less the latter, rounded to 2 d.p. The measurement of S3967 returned 0.20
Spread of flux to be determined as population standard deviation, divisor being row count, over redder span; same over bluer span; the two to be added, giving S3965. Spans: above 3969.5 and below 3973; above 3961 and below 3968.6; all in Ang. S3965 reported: 0.32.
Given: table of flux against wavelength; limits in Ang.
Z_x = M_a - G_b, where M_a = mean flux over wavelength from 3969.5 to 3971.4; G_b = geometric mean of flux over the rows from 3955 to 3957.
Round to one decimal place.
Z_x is -0.8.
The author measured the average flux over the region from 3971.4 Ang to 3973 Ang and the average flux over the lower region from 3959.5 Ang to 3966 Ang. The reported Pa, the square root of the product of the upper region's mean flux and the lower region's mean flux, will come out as 0.96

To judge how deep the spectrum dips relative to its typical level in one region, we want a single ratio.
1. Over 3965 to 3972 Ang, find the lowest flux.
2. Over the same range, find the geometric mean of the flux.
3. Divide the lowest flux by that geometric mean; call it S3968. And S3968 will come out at 0.66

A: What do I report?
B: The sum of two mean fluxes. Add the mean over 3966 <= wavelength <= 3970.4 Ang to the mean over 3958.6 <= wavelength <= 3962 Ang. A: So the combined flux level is 2.1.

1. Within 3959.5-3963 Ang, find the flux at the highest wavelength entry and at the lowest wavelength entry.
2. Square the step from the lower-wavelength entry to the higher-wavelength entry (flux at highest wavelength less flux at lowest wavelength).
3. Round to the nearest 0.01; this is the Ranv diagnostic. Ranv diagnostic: 0.00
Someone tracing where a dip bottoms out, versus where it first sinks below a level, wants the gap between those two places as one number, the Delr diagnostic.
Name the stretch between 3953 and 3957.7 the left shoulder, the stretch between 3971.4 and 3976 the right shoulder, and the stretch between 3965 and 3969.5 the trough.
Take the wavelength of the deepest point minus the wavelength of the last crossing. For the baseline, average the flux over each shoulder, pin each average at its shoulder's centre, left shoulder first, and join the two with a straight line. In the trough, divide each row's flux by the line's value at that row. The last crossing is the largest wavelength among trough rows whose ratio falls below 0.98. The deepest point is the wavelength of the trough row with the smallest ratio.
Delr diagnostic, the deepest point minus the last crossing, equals -0.9 Ang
